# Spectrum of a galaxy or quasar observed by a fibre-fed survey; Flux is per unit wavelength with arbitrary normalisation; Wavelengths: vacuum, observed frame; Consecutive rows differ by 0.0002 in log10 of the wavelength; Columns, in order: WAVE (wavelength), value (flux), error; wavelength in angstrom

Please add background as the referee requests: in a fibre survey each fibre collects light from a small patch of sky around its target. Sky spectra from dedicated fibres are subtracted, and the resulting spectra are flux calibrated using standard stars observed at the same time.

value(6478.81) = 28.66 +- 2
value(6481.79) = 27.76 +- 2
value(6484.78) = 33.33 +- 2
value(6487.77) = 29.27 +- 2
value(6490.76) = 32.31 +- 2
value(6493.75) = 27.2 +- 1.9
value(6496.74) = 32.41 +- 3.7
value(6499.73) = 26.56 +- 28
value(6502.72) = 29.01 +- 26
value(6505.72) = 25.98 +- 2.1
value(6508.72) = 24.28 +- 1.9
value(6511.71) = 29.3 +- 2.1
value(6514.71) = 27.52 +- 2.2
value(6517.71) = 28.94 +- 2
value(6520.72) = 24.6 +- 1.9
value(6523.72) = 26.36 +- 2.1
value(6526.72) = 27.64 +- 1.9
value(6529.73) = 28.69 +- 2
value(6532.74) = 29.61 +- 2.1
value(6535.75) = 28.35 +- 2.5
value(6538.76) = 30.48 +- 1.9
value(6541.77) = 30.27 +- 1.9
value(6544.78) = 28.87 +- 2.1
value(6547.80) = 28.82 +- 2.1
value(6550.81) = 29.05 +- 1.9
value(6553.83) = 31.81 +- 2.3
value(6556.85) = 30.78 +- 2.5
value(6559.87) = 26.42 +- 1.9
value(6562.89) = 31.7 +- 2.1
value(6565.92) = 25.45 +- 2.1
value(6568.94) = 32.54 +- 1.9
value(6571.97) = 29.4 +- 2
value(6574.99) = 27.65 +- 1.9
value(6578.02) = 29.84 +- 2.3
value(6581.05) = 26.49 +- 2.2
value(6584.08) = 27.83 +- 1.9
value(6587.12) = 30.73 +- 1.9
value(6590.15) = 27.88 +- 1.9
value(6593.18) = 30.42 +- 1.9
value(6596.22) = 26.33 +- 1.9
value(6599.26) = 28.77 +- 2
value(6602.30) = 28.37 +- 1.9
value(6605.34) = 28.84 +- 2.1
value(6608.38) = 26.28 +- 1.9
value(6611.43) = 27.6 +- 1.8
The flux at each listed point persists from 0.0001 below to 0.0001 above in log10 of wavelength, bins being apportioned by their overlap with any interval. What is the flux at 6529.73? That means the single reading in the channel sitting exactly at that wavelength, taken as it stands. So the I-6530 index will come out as 28.69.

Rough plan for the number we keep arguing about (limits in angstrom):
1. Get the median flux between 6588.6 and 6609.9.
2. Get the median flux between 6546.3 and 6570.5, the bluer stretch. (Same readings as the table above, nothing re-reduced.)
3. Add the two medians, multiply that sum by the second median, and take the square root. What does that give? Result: 41.8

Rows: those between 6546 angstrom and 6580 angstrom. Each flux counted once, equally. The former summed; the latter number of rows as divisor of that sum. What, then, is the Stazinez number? 29.4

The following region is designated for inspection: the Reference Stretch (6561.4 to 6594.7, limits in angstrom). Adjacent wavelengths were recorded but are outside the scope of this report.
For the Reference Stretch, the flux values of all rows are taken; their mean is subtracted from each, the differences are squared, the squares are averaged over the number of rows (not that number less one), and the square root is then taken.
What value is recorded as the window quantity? 2.1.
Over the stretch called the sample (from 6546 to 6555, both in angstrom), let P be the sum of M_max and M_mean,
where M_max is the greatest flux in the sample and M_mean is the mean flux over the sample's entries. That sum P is 62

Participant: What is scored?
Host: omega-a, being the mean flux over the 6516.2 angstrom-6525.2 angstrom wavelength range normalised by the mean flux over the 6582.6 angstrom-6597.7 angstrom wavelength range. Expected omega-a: 0.93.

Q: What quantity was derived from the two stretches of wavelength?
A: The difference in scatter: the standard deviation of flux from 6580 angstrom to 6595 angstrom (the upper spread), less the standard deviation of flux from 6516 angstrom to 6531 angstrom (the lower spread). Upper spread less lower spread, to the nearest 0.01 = 0.03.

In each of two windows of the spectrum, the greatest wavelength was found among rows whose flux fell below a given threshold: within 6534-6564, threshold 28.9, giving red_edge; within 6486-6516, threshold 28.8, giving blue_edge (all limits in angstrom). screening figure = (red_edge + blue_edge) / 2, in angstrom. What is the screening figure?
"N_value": 6537.3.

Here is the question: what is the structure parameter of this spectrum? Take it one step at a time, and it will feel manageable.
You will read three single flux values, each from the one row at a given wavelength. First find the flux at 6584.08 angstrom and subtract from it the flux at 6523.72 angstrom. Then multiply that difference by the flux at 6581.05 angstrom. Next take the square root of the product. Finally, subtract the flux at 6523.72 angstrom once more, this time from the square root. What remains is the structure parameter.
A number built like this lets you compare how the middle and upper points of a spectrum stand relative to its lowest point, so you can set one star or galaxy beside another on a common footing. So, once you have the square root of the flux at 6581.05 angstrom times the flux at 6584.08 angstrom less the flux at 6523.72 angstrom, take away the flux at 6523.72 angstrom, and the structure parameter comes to -20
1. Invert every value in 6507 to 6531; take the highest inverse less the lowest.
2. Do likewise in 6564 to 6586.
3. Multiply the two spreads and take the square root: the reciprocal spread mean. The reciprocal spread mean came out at 0.008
